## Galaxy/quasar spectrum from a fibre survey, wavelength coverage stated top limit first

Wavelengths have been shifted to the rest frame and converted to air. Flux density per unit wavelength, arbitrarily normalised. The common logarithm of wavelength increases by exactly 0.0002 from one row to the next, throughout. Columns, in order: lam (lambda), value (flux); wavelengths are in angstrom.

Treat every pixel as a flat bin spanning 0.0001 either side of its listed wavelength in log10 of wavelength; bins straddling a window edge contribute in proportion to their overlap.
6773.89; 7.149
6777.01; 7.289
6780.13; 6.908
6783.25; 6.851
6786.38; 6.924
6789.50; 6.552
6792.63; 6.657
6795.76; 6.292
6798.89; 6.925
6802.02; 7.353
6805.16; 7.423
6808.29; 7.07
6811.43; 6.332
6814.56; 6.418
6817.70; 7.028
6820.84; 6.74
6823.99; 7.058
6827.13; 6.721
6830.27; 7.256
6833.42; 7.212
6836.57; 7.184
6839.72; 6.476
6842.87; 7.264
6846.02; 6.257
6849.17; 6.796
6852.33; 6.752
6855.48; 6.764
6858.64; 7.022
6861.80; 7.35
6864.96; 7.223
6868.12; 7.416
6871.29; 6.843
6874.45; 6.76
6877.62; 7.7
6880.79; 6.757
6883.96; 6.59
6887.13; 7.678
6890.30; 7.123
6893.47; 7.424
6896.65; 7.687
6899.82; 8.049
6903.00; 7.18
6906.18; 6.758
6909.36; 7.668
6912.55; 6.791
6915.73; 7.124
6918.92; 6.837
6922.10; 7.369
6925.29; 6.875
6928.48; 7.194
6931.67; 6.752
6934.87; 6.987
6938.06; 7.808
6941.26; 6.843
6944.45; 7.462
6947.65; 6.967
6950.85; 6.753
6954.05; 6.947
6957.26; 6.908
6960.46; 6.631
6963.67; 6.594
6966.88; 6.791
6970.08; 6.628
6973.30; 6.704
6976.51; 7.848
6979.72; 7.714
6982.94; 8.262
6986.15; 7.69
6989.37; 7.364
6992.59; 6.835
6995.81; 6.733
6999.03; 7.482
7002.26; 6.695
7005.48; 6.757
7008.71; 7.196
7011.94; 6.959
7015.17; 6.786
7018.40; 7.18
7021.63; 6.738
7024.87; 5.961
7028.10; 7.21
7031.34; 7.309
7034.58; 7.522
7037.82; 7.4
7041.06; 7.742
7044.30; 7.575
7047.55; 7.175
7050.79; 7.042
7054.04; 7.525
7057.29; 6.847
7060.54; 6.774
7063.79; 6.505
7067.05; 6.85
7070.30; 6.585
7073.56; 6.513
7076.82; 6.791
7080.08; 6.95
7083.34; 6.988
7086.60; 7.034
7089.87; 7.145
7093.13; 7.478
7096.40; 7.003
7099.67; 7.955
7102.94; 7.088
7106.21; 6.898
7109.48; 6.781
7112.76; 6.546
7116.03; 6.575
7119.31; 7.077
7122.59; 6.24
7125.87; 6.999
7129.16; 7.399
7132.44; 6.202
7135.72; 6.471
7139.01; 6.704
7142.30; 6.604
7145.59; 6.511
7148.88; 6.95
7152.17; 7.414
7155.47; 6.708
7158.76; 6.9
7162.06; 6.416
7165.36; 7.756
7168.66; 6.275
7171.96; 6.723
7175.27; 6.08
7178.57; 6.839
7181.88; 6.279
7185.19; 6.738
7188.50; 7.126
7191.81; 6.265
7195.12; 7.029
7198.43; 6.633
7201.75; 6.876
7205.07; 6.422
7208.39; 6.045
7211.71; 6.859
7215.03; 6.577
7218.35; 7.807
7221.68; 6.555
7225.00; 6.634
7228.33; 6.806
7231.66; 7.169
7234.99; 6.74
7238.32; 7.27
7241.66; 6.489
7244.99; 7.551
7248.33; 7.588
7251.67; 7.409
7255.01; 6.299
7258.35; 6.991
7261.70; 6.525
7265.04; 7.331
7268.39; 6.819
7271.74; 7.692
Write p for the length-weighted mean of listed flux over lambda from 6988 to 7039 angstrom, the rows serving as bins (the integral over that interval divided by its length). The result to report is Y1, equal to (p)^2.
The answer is 49.0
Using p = 7.00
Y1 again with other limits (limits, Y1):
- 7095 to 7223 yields 45.9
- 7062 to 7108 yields 48.8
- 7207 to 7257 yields 48.0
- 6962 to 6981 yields 49.5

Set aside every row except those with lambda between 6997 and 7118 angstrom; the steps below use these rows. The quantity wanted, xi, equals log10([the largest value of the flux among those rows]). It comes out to 0.90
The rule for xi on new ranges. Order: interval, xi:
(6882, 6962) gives 0.91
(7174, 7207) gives 0.85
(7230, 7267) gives 0.88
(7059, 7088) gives 0.85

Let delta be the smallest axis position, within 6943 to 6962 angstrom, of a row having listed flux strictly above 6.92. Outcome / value 6944.45 angstrom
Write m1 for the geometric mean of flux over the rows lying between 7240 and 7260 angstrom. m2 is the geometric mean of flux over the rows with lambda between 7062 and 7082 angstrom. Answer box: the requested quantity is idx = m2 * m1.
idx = 47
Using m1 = 7.04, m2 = 6.7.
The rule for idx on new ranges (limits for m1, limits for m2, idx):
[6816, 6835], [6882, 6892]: 50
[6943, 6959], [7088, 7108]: 51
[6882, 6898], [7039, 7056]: 54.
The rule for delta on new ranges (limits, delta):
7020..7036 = 7028.10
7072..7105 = 7080.08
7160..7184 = 7165.36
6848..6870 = 6858.64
